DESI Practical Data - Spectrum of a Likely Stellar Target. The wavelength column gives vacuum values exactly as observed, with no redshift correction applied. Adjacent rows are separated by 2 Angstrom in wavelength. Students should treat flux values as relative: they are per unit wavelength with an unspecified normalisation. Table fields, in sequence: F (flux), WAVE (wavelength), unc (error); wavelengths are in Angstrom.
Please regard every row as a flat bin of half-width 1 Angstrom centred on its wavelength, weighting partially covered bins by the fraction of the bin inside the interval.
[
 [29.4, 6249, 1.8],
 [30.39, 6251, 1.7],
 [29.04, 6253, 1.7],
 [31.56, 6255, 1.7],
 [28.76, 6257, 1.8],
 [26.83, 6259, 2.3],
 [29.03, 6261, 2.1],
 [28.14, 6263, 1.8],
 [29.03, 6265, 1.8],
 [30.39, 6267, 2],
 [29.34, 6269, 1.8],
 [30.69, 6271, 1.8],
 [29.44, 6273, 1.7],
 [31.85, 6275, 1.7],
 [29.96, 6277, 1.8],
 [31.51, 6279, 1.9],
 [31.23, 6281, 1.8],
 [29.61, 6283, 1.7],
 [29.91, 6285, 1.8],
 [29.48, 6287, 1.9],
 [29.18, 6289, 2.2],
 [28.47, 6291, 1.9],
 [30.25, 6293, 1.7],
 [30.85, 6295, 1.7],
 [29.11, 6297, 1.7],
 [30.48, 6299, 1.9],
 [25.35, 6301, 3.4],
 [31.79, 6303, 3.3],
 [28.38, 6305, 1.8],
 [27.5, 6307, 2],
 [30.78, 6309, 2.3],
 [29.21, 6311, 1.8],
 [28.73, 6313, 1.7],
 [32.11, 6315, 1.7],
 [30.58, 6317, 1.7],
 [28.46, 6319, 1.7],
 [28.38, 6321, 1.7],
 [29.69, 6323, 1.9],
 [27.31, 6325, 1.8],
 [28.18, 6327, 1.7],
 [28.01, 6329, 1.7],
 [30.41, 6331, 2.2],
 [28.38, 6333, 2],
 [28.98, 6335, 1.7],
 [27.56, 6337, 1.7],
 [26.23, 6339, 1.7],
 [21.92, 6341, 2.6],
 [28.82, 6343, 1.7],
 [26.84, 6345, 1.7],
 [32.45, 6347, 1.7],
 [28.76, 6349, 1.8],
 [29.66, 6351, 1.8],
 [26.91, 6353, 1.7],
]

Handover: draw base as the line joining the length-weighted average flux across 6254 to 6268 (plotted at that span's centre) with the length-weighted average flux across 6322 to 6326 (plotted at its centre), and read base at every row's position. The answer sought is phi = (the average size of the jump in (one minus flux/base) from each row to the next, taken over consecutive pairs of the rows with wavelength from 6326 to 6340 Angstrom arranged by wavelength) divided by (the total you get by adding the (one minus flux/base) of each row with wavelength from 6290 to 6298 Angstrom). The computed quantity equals -0.4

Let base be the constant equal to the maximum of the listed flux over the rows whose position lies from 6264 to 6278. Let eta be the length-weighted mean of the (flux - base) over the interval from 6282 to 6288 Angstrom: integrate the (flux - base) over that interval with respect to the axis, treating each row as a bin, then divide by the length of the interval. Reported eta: -2.2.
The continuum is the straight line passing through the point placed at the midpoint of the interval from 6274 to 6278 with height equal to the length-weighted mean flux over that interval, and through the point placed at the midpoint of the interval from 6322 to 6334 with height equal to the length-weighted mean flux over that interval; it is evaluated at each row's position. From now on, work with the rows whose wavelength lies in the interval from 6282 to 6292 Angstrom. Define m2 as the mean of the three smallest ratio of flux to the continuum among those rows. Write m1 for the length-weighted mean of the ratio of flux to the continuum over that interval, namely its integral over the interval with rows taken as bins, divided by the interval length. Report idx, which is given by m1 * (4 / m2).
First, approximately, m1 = 0.96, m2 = 0.96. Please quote 4.03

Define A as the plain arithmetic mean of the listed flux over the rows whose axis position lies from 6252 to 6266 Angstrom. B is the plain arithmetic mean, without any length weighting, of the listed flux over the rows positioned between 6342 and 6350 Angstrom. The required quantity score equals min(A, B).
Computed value 28.9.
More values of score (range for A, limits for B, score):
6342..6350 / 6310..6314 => 29.0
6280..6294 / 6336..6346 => 26.3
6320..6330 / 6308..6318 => 28.3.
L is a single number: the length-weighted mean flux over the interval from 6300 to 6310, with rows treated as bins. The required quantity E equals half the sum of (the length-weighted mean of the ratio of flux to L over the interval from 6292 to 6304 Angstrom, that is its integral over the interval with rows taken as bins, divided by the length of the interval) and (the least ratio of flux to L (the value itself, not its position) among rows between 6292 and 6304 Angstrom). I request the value 0.96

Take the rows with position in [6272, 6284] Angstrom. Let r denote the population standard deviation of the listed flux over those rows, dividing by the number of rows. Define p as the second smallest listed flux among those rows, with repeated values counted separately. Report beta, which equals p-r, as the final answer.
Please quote 28.7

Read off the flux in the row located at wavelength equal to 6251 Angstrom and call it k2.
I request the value 30.39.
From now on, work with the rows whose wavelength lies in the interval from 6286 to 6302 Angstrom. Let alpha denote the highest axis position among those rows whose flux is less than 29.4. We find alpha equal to 6301 Angstrom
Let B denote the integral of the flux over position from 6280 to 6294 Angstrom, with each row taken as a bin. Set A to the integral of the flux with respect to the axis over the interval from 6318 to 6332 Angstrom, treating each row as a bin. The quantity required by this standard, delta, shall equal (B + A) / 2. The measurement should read 409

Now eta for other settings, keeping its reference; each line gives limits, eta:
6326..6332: -3.0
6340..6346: -6.0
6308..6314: -2.3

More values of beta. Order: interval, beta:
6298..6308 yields 25.2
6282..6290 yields 29.2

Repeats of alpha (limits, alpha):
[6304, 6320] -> 6319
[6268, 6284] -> 6269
